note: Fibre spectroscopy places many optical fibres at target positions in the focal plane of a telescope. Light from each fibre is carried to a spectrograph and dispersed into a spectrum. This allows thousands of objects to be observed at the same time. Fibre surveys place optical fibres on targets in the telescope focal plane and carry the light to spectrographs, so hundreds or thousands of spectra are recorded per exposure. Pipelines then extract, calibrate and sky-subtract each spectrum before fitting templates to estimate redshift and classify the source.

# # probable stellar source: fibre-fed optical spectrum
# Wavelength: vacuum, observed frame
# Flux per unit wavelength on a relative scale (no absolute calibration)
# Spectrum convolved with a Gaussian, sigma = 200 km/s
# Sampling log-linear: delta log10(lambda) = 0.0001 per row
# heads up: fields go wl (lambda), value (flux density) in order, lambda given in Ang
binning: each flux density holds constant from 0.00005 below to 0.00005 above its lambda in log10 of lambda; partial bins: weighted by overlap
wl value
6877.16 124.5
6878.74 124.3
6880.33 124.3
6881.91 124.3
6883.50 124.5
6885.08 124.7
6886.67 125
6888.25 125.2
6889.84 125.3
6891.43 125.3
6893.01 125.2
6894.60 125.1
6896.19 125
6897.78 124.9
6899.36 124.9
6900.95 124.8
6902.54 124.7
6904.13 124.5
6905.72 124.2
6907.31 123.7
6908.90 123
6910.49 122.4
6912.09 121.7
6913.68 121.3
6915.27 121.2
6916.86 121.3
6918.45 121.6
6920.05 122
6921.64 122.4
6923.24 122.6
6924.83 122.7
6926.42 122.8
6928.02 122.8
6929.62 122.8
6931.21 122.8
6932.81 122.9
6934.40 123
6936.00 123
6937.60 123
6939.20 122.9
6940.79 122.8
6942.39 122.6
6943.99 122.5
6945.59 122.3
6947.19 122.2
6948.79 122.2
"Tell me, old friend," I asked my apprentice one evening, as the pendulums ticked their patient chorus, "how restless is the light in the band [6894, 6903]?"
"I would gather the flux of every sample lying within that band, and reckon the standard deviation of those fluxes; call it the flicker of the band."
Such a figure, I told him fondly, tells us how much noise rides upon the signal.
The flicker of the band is 0.1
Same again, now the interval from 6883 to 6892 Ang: 0.3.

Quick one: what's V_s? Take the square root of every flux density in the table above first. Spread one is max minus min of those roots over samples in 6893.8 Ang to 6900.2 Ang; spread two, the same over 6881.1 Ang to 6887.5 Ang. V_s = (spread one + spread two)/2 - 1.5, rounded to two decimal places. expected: -1.48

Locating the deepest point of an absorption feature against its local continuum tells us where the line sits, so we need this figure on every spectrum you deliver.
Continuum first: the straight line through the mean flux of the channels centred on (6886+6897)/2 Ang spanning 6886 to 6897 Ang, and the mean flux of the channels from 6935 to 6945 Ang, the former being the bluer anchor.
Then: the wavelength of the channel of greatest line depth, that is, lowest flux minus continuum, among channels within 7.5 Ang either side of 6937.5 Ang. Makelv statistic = 6931.21 Ang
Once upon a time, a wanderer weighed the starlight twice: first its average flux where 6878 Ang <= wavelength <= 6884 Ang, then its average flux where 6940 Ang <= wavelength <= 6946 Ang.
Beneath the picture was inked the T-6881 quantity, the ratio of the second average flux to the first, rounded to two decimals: 0.99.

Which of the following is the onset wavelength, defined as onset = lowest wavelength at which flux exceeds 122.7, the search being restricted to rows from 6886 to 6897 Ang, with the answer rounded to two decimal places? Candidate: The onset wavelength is 6886.67 Ang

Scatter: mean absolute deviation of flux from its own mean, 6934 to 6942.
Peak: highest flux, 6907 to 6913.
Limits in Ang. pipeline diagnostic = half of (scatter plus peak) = 61.9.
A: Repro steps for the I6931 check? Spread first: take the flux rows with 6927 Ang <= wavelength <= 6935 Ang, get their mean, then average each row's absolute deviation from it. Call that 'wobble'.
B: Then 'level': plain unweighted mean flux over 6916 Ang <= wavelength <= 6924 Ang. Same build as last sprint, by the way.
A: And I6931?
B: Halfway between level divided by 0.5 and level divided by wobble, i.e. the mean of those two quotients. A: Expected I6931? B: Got 969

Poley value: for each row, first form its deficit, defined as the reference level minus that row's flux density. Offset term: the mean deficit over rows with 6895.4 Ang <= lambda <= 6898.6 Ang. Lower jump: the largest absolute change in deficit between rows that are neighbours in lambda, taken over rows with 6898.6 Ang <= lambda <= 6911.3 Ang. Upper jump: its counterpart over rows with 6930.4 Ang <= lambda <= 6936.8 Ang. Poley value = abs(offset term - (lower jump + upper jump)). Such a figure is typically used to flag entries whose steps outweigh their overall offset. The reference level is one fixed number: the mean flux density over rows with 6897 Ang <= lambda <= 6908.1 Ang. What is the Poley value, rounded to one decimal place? 1.2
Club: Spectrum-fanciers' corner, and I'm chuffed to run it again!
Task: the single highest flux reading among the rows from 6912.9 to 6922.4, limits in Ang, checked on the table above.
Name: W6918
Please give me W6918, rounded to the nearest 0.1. 122.4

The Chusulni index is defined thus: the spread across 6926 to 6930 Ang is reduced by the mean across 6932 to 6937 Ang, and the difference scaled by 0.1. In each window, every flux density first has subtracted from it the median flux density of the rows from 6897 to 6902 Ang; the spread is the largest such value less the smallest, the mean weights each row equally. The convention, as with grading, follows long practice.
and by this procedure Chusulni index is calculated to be 0.19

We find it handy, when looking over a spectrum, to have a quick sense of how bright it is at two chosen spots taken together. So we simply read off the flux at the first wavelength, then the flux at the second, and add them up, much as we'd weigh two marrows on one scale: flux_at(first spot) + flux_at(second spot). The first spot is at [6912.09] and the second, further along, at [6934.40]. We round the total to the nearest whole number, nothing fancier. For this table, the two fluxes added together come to 245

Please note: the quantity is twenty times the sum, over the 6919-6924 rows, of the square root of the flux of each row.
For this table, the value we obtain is 664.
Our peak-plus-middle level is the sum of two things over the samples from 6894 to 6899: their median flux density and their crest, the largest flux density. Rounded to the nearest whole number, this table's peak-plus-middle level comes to 250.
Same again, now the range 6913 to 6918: 243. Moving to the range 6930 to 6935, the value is 246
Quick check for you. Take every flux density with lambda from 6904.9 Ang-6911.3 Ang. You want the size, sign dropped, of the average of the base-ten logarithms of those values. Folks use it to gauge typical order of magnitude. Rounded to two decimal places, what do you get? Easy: 2.09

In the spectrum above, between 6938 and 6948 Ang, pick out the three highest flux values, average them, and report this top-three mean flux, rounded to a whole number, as 123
